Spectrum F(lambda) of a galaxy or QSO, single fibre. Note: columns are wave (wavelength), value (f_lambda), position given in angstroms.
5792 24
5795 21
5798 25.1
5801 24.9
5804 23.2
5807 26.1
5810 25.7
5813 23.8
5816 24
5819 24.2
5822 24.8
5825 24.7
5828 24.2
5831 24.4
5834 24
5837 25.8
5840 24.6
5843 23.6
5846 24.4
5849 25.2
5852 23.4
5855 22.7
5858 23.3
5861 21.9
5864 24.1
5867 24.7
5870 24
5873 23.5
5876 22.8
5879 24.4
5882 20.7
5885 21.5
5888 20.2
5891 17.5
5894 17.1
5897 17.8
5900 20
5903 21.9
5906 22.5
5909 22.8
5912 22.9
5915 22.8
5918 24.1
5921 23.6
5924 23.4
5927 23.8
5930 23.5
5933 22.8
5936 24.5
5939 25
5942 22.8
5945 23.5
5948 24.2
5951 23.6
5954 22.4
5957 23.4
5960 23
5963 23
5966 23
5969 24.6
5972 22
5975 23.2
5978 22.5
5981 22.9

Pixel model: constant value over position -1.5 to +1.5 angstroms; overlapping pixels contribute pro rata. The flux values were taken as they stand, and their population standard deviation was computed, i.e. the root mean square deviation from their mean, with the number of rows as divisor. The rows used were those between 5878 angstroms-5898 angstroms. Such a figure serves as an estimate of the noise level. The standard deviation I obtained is 2.4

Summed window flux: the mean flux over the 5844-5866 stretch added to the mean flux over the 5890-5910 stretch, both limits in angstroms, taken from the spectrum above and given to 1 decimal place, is 43.5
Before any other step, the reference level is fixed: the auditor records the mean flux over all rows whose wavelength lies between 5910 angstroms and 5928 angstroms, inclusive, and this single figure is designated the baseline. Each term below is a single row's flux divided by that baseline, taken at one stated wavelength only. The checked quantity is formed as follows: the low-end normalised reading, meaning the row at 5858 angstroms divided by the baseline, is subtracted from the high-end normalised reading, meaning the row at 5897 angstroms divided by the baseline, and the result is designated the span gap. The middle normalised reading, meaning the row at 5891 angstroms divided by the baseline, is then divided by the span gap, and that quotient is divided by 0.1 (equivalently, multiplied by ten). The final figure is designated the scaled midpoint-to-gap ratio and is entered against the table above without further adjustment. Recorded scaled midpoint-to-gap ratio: -32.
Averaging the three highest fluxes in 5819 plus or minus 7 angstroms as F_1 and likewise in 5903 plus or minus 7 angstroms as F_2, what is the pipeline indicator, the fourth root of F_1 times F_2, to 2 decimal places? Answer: 4.84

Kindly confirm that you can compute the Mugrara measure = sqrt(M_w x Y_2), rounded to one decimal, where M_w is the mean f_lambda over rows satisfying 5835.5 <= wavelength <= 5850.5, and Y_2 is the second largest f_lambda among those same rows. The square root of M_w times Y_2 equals 25.0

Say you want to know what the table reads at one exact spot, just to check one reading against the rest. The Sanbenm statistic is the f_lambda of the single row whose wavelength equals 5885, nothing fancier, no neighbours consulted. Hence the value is 21.5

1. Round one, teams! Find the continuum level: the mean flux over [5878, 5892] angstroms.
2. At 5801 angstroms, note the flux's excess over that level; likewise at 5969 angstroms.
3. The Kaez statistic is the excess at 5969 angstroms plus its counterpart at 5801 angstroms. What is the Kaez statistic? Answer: 8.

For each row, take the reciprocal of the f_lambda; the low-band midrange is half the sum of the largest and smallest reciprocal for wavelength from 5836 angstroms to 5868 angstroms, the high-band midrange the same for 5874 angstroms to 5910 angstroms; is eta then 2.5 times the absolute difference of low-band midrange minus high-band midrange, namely 0.019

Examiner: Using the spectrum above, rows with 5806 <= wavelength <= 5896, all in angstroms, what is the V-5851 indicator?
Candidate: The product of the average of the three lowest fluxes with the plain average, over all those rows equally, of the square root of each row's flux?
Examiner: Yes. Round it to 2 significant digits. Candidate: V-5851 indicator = 88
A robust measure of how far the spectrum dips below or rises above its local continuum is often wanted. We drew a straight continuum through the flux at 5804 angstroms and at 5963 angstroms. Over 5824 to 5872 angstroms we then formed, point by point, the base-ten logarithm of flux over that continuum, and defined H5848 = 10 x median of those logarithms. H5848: 0.18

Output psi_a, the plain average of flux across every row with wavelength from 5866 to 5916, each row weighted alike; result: 21.6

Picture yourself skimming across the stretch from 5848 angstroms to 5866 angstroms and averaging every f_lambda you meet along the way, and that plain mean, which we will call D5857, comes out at 23.4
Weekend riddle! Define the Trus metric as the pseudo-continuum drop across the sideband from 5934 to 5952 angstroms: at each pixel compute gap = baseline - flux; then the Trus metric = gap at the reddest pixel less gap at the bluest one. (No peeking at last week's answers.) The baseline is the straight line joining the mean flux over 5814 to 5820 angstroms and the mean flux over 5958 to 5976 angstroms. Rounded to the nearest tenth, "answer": 0.8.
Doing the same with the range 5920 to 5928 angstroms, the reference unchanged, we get -0.2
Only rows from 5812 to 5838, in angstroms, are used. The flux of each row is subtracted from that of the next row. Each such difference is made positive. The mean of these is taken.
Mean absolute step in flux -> 0.50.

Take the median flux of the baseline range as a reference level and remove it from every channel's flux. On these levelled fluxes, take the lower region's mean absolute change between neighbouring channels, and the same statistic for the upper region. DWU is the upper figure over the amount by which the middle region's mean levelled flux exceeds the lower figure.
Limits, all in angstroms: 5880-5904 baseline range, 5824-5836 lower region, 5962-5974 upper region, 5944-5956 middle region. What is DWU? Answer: 0.5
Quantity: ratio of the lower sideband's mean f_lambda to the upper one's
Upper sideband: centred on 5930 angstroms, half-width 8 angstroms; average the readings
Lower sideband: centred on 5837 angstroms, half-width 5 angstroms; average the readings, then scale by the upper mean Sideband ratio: 1.05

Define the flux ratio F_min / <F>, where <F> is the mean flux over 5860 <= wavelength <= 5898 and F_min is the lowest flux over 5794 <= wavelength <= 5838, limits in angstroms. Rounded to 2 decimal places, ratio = 0.97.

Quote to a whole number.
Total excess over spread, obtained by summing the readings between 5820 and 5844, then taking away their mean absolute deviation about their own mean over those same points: 196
